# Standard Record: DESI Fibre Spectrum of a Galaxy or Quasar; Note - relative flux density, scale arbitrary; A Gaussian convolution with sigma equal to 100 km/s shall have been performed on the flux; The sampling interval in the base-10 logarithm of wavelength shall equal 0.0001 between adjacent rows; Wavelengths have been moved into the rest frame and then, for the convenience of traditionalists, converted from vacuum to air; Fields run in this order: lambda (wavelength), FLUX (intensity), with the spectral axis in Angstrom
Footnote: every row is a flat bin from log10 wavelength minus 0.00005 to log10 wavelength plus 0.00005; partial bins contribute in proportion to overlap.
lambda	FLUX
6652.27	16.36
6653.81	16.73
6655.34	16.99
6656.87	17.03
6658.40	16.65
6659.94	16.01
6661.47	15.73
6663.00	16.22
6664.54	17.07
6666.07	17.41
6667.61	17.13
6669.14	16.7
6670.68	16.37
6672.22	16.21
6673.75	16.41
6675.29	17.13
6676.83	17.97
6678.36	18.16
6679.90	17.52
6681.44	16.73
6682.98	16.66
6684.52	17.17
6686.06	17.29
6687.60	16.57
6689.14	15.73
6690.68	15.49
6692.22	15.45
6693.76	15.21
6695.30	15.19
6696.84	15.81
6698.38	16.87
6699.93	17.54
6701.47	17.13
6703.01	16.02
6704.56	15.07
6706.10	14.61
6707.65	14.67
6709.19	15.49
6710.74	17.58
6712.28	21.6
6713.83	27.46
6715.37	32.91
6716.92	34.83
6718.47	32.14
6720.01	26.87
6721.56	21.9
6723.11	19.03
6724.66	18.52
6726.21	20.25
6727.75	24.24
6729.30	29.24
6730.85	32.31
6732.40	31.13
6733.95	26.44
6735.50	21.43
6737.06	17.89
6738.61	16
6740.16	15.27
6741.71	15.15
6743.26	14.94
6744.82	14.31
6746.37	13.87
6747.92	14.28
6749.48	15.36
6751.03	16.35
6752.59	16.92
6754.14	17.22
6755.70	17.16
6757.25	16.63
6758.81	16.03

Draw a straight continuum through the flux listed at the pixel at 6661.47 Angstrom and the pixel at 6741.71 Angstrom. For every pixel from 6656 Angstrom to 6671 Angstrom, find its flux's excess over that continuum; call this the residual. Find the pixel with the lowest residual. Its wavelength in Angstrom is 6661.47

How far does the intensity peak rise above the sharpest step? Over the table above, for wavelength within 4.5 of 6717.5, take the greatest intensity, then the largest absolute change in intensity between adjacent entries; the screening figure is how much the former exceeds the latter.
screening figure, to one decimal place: 29.4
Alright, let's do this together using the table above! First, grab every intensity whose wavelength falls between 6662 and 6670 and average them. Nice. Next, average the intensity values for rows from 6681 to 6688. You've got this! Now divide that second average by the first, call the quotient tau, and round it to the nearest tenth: 1.0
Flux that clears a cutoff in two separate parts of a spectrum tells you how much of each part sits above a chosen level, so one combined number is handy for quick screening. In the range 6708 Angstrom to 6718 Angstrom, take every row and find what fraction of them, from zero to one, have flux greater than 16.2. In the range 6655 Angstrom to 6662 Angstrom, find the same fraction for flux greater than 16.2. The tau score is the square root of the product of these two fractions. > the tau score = 0.71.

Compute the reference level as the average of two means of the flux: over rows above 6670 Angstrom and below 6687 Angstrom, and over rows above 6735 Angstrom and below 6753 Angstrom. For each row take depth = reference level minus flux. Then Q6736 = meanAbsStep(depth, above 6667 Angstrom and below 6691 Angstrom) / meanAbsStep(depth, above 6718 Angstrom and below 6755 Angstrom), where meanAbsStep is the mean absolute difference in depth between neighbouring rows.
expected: 0.21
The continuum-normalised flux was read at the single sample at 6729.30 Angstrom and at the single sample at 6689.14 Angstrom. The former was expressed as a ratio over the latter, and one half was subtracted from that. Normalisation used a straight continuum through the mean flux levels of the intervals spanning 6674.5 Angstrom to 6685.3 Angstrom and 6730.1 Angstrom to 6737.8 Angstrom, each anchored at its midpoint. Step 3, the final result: 0.89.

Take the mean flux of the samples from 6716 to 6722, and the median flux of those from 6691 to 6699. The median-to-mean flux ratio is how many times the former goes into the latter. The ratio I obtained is 0.53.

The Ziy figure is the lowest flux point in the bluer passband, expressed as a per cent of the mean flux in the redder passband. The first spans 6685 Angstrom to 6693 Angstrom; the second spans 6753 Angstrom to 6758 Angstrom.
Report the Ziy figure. 91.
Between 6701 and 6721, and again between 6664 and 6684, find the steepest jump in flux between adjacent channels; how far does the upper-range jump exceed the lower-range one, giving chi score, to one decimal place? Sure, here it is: 5.0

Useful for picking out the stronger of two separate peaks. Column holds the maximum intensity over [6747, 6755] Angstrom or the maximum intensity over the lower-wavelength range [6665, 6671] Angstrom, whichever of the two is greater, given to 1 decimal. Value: 17.4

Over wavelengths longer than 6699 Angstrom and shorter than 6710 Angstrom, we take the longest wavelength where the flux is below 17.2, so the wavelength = 6709.19 Angstrom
